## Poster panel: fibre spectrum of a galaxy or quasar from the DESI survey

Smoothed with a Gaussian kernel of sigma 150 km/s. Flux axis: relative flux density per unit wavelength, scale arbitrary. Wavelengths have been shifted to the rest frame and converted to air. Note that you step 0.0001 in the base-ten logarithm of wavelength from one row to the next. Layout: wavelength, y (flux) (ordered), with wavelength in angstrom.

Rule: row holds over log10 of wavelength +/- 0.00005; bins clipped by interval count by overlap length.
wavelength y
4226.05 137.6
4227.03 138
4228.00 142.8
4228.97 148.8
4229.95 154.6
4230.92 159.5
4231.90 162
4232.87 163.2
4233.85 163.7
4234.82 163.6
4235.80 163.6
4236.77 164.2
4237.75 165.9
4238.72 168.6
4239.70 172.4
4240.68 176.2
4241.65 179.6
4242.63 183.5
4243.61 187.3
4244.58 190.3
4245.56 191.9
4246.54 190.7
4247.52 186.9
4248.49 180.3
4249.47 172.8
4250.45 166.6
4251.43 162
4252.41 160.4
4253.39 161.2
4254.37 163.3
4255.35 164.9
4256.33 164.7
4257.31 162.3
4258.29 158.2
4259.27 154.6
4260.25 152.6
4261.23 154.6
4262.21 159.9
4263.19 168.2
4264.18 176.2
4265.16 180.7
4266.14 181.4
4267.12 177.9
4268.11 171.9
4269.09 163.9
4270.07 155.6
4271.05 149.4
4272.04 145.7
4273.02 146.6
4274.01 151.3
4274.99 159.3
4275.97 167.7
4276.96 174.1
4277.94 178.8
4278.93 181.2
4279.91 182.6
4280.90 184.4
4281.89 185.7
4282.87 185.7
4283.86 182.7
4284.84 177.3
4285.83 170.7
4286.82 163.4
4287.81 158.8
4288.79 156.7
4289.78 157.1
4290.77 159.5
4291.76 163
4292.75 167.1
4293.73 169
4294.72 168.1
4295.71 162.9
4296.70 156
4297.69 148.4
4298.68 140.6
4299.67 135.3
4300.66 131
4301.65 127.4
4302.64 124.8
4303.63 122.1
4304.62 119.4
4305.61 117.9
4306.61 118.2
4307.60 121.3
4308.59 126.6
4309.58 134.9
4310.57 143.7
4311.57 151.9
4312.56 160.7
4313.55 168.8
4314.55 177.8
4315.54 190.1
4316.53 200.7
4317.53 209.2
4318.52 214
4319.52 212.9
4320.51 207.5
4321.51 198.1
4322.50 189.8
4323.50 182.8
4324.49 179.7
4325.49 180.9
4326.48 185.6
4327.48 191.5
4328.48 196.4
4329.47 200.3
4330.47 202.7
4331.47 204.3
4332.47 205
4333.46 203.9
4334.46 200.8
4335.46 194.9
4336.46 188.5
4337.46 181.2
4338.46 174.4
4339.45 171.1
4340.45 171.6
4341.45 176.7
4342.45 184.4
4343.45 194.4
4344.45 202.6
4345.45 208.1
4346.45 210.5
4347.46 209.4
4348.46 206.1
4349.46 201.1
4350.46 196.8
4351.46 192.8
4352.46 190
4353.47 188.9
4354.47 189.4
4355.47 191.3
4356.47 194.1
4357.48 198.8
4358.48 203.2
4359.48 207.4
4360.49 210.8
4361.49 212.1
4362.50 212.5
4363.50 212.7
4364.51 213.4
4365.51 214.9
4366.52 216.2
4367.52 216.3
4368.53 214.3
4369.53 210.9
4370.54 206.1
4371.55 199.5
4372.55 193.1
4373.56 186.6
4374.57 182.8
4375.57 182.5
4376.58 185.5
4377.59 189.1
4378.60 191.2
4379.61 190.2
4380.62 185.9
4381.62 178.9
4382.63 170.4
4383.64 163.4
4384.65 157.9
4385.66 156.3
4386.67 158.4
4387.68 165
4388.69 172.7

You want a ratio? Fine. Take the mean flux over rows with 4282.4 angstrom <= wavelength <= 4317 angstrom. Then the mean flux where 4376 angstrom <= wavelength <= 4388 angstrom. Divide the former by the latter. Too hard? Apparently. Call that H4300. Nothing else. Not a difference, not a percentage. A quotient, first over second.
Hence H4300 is 0.88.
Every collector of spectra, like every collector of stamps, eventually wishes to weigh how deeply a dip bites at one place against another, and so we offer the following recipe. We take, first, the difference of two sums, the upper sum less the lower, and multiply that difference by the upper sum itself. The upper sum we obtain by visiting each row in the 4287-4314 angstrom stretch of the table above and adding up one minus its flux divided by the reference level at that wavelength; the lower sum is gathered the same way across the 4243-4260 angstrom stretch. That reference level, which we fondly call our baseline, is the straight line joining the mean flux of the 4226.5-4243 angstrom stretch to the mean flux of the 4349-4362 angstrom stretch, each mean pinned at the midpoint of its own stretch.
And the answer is 33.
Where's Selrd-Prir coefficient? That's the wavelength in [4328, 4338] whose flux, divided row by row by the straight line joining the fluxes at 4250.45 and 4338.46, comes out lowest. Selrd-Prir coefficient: 4337.46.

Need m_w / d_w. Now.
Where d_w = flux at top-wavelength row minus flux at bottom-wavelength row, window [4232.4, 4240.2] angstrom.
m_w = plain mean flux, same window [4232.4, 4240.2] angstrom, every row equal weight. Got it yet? 18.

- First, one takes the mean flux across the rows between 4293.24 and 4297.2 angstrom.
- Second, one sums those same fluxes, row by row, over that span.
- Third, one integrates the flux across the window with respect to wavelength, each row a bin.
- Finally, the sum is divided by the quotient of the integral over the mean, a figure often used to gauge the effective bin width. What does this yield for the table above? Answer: 166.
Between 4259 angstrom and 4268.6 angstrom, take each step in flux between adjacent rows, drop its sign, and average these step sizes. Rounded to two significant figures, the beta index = 4.5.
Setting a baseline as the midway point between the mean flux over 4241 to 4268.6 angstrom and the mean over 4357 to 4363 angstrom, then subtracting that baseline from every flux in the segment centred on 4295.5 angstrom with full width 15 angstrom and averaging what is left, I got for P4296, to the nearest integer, -38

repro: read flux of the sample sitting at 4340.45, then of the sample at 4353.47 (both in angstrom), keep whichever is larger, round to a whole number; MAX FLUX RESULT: 189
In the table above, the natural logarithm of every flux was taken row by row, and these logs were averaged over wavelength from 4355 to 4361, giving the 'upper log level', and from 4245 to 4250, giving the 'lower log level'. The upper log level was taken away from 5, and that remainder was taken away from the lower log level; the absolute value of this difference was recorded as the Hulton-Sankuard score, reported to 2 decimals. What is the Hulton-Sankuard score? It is 5.52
